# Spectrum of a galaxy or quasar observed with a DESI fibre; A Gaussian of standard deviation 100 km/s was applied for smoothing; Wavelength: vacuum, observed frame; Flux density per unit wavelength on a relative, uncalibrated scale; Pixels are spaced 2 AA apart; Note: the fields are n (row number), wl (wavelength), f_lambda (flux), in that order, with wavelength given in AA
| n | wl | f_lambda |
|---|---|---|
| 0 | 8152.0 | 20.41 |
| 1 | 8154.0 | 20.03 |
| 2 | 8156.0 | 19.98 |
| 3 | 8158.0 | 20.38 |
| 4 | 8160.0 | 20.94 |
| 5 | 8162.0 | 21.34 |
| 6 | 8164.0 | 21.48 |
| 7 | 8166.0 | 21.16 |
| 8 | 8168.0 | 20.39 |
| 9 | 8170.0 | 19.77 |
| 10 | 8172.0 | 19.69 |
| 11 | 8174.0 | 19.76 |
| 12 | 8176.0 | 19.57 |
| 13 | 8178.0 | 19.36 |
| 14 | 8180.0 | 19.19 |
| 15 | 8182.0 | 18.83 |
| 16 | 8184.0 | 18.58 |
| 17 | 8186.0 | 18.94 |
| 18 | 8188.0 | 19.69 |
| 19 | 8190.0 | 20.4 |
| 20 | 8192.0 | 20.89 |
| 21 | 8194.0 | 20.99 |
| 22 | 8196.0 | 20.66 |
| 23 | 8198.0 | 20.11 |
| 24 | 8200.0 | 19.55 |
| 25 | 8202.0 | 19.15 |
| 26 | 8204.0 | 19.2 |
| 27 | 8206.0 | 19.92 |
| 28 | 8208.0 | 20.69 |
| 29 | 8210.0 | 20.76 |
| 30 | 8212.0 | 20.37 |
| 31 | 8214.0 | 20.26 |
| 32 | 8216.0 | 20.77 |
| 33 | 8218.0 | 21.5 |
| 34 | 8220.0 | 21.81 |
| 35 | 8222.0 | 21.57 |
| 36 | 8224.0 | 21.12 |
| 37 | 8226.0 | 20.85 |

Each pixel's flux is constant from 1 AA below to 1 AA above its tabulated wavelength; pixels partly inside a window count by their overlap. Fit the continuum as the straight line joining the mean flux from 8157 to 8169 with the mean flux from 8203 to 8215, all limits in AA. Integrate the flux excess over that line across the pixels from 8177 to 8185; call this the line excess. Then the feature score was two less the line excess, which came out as 15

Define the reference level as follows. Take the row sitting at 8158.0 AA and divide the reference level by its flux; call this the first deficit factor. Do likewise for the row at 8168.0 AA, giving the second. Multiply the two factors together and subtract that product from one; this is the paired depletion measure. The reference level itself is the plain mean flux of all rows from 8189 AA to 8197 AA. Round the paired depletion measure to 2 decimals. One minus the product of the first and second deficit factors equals -0.03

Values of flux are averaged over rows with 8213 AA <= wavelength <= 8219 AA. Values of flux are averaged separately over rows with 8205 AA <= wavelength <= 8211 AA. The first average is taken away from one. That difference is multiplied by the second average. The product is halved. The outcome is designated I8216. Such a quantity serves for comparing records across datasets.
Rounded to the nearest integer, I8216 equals -203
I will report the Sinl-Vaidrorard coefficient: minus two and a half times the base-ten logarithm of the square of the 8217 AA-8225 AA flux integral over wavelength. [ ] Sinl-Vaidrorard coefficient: -11.18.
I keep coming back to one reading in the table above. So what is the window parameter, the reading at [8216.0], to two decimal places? 20.77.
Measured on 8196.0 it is 20.66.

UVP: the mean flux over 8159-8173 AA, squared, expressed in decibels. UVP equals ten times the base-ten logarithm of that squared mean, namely 26.3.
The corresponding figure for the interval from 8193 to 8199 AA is 26.3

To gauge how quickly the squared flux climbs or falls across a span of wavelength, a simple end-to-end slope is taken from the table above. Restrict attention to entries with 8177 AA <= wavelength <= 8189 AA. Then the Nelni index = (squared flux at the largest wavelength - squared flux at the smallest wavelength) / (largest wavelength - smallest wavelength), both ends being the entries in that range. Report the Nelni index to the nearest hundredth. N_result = 1.29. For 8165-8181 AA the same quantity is -5.68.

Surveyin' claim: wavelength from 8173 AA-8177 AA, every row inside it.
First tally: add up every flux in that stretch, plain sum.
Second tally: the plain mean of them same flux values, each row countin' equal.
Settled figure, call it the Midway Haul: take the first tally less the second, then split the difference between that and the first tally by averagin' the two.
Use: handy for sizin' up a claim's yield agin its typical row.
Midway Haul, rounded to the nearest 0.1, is 29.5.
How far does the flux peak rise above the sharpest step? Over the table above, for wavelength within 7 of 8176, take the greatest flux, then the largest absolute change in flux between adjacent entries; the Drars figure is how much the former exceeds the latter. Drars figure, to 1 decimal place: 19.4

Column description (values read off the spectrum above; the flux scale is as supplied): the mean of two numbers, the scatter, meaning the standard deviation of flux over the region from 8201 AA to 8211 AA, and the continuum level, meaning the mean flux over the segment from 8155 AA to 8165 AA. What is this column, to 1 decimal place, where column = 10.8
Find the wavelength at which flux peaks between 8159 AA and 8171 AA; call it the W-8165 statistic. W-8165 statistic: 8164.0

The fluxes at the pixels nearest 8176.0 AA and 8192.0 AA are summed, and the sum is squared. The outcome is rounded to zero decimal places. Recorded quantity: 1637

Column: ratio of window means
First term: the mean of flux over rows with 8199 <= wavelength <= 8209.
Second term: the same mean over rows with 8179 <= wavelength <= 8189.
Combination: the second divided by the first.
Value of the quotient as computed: 0.97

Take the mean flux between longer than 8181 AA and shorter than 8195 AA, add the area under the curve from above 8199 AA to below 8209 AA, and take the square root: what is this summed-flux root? 15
